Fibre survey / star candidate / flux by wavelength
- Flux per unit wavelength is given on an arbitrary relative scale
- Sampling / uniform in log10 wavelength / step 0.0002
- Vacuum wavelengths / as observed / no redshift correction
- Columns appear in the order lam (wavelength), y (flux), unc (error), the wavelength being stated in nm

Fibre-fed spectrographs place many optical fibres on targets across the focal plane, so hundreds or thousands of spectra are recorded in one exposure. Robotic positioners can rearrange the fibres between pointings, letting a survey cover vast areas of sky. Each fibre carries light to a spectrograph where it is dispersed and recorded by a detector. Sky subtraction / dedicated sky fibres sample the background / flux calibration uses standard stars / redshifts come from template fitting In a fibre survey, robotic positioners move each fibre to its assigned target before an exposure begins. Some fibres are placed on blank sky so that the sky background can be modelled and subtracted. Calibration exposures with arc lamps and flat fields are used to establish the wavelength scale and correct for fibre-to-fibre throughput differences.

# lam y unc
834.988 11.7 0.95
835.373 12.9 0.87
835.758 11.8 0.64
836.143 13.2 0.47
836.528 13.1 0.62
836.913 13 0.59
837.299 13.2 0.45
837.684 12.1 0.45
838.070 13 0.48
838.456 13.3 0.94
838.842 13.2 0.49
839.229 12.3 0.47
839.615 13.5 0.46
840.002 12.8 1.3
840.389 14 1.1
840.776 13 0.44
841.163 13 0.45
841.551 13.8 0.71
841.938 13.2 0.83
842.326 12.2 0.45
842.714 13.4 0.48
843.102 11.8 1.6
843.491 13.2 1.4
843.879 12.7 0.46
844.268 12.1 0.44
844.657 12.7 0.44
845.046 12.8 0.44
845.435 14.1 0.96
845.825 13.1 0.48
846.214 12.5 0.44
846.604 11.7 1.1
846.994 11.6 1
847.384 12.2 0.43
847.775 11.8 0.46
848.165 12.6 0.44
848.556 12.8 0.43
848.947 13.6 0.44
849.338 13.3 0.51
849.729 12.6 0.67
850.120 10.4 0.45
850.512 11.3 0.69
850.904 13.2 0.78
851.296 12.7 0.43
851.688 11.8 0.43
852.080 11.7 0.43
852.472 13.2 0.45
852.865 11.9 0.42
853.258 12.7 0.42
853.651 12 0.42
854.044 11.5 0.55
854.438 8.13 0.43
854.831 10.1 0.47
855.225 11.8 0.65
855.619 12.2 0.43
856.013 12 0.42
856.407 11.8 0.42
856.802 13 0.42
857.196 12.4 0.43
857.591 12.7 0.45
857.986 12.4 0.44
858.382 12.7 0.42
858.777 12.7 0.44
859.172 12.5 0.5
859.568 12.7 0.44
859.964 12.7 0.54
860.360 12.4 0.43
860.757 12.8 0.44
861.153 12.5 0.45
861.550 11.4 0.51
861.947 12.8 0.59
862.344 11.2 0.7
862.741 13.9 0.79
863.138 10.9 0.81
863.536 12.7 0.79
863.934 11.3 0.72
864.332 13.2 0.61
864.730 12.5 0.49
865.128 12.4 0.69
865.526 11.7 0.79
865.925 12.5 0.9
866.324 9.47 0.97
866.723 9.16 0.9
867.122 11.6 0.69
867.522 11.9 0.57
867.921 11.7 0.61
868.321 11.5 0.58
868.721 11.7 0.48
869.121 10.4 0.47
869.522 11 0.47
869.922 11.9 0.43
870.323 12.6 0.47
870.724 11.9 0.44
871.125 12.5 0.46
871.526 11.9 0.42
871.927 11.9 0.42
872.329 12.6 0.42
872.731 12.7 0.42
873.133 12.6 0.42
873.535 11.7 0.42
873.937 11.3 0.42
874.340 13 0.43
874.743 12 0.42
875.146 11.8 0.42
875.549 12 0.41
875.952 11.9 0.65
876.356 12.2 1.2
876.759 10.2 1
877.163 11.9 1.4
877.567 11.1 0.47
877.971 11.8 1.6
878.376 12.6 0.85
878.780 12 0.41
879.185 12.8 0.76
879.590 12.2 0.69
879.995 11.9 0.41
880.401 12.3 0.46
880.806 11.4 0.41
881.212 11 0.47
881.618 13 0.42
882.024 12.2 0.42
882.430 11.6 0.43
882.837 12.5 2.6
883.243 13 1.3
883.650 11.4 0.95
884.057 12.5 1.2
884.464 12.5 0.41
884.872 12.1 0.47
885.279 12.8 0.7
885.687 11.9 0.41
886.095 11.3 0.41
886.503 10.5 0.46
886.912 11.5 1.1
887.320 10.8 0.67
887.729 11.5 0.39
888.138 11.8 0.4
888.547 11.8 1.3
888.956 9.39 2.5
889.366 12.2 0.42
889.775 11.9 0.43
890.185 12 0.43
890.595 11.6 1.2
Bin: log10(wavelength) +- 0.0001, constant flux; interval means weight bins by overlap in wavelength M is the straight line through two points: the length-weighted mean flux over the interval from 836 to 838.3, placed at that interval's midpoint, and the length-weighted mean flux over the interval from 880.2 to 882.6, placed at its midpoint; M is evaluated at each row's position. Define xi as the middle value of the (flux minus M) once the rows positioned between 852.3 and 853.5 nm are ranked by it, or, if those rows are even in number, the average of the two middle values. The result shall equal 0.13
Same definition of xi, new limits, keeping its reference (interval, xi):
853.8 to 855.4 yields -1.74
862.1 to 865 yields 0.19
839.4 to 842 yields 0.37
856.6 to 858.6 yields 0.23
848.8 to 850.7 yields -0.05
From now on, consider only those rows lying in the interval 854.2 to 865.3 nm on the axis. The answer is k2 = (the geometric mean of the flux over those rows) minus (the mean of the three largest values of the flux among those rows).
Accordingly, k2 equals -1.29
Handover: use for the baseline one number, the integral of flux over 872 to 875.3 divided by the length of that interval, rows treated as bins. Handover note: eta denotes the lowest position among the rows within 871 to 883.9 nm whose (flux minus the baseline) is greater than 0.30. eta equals 872.329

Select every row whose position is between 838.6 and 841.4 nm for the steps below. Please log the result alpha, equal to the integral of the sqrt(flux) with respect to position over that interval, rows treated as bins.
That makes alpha 10.1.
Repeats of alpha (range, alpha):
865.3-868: 9.0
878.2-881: 9.8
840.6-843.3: 9.7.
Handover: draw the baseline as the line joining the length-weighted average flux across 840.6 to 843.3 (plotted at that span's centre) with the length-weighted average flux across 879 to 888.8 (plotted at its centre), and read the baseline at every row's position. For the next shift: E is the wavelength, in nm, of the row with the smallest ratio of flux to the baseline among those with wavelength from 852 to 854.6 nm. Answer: 854.438 nm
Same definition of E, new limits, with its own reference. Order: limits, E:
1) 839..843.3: 843.102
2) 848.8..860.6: 854.438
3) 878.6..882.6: 881.212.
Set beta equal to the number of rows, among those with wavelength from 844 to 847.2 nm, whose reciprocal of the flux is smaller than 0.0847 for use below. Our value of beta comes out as 6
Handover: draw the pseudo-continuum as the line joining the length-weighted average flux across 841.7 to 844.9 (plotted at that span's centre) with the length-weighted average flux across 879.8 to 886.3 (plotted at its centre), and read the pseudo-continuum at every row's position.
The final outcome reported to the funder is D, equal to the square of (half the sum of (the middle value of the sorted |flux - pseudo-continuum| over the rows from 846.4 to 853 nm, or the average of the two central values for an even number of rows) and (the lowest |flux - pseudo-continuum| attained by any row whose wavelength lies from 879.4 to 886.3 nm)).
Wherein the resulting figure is 0.14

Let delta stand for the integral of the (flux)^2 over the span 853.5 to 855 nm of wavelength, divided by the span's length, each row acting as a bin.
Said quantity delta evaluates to 110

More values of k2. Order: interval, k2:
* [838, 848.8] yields -1.18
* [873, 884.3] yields -1.02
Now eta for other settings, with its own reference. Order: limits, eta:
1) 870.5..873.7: 872.329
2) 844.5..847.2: 844.657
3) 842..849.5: 842.714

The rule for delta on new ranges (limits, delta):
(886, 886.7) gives 118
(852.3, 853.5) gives 158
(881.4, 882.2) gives 159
